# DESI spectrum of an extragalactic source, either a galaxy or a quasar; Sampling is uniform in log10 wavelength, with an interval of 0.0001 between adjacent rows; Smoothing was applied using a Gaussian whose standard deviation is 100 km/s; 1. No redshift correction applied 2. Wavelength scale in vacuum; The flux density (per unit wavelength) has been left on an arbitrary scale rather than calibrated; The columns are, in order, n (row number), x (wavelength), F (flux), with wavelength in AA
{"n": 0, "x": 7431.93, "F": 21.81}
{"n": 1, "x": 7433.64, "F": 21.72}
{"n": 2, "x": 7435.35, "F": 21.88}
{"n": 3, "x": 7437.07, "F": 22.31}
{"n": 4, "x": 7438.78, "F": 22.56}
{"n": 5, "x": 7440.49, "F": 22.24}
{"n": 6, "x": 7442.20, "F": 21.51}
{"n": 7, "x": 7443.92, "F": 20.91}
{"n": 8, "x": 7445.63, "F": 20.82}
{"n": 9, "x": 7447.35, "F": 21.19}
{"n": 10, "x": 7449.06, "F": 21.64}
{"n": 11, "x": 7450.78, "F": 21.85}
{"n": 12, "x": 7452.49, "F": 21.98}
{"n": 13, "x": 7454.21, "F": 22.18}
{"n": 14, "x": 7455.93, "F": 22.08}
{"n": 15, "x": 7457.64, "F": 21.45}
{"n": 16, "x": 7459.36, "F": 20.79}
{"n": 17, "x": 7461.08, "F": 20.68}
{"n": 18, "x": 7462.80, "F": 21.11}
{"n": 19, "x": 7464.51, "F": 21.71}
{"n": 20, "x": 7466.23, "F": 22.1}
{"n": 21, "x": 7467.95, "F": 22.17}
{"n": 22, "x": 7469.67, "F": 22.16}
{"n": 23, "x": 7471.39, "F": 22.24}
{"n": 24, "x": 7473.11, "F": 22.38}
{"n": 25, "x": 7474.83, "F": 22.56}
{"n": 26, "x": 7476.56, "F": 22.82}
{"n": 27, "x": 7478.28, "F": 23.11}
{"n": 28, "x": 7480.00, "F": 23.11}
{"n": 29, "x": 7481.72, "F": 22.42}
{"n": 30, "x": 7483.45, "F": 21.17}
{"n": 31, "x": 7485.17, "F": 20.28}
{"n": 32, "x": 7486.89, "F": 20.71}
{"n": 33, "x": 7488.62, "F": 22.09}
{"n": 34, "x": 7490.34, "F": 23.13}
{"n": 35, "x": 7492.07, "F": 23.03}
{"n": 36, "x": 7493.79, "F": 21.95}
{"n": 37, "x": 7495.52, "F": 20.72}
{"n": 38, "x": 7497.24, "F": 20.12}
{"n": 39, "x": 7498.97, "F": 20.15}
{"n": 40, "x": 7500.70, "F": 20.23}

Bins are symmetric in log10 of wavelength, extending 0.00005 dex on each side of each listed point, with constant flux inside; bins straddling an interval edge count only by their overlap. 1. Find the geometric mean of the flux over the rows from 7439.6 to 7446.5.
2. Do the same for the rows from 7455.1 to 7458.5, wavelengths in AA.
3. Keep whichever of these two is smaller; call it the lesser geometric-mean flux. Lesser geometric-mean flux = 21.4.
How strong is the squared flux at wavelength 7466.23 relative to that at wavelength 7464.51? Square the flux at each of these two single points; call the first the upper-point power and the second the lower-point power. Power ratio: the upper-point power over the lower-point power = 1.04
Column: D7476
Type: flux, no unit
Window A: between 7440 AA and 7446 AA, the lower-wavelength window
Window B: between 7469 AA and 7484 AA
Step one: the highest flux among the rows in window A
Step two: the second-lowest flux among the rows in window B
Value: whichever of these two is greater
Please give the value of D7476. 22.2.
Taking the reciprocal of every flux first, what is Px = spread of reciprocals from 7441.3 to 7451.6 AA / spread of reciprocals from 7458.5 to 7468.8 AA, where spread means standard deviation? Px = 0.64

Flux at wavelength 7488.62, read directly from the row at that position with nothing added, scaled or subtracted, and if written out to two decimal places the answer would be 22.09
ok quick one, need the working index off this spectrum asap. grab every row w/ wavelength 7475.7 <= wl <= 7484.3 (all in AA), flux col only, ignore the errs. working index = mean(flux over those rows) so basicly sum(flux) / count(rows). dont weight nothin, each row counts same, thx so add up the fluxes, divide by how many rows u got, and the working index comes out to 22.5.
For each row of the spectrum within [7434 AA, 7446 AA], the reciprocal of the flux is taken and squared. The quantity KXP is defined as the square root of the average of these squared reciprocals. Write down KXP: 0.0460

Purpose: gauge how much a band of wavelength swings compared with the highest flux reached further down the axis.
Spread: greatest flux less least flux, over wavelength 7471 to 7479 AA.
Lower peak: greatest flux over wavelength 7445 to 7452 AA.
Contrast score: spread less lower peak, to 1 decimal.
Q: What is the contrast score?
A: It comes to -21.0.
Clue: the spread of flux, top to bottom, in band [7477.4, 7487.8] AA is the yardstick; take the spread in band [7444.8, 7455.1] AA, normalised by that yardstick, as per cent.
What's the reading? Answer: 48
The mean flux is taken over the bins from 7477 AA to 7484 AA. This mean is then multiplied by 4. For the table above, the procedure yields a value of 90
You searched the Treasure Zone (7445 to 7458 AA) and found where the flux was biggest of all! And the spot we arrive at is 7454.21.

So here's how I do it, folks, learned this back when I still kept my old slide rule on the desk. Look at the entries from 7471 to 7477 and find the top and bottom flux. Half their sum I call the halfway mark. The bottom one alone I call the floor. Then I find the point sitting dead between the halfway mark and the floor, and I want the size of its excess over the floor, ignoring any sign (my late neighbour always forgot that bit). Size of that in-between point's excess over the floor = 0.1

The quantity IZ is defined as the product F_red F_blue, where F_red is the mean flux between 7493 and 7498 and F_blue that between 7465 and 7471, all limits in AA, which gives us 463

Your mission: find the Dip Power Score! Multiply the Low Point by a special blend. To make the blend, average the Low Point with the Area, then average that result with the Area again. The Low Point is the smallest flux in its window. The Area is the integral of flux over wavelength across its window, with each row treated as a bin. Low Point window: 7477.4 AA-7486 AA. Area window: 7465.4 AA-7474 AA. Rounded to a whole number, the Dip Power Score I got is 3008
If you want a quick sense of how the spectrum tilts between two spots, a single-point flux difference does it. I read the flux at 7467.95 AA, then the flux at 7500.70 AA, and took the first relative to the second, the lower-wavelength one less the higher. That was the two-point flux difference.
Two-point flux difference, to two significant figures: 1.9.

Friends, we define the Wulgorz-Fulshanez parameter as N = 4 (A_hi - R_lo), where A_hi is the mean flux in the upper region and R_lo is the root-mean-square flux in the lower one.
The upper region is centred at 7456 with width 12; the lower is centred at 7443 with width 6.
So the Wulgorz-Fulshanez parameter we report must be 0.8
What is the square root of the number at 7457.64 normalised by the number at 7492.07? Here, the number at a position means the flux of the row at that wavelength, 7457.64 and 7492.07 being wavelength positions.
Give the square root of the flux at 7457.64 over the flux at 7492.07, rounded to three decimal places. 0.965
